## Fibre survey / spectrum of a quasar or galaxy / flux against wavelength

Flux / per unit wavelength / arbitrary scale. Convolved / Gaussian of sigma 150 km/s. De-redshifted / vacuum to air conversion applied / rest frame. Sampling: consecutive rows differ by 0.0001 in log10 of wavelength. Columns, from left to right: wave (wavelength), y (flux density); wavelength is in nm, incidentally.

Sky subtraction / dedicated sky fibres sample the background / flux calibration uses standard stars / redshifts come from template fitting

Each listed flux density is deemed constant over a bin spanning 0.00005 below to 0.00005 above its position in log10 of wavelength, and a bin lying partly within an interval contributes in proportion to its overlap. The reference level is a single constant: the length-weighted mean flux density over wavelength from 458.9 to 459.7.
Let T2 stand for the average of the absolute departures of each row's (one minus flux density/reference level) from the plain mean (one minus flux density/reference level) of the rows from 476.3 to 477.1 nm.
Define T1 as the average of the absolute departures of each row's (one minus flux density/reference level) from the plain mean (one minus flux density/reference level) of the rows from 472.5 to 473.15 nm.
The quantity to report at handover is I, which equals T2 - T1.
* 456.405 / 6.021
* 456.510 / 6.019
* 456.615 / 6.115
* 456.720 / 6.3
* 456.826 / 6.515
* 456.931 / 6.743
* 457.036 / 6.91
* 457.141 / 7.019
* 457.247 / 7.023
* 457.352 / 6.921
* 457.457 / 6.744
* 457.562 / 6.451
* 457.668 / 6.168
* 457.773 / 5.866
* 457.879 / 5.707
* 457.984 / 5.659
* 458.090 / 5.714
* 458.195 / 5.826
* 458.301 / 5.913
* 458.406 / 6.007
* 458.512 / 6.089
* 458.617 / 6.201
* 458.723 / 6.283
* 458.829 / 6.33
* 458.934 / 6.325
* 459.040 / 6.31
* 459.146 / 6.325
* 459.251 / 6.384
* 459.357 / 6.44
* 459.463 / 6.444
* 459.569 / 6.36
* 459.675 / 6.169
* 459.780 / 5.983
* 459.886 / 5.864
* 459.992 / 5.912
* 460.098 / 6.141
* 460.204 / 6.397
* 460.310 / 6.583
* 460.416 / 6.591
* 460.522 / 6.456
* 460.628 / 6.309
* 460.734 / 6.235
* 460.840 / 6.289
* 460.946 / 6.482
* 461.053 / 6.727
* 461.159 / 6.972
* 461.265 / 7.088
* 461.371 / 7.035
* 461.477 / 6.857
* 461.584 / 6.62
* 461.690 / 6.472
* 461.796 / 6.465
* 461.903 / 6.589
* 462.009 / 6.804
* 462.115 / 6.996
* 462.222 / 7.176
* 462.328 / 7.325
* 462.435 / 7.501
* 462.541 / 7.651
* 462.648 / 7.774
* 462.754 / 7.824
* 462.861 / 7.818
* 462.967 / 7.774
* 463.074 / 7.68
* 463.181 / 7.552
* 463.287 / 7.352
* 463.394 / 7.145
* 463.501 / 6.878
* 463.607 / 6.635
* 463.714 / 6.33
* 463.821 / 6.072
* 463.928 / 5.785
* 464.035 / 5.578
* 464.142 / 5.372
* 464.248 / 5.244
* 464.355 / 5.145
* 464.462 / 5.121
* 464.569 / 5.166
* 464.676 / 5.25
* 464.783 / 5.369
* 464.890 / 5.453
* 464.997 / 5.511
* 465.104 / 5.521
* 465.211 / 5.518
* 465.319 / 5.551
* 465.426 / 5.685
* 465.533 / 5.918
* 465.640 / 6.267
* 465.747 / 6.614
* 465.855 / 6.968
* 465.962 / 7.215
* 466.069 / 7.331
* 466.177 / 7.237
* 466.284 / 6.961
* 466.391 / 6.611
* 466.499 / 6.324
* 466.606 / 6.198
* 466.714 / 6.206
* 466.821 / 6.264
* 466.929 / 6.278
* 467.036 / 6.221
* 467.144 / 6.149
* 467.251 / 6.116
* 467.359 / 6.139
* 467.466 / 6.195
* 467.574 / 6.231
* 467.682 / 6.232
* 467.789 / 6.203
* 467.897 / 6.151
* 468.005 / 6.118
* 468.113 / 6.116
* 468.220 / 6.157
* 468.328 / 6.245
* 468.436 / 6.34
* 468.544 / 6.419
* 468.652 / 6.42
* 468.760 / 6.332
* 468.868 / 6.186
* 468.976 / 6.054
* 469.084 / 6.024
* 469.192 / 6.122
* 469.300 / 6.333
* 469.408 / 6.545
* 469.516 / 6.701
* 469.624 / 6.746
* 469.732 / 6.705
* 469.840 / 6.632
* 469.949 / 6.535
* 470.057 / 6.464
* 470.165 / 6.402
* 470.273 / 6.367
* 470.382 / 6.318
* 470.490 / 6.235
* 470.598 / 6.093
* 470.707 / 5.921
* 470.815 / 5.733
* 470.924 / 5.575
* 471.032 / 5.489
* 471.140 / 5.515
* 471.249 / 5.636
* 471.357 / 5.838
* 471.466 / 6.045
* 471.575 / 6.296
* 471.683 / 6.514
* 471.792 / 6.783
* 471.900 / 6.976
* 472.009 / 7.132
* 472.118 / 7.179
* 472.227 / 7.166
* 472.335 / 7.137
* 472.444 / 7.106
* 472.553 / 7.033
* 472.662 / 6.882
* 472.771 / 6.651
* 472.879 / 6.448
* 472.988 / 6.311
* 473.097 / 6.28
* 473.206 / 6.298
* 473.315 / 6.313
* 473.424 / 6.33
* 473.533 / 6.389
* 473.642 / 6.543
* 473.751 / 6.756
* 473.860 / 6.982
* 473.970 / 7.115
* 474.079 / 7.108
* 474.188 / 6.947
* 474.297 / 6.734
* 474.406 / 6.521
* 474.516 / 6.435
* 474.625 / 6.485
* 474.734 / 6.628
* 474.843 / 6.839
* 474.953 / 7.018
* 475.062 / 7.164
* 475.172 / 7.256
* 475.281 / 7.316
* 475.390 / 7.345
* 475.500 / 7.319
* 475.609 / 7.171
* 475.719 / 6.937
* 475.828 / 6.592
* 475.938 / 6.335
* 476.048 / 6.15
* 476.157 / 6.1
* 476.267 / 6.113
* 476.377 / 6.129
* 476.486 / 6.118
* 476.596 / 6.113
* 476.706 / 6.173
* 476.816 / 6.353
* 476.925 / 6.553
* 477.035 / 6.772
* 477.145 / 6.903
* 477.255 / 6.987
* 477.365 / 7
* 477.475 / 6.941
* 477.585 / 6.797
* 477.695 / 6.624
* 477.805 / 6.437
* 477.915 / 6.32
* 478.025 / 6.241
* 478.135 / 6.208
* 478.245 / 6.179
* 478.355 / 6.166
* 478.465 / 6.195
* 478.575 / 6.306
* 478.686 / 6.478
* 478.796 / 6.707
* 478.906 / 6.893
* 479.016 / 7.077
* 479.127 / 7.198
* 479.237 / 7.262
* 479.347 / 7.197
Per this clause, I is -0.007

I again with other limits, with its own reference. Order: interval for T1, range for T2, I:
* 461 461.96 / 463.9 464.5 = 0.000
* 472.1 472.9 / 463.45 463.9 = 0.010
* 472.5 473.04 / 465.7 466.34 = -0.004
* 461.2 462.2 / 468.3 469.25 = -0.013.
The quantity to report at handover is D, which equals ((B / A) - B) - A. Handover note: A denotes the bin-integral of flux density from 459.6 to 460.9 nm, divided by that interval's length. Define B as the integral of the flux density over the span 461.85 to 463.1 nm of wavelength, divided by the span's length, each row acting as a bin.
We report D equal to -12.5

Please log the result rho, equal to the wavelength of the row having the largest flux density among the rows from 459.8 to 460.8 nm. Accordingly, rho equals 460.416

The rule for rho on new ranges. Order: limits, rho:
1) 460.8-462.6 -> 462.541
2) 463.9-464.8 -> 463.928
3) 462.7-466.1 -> 462.754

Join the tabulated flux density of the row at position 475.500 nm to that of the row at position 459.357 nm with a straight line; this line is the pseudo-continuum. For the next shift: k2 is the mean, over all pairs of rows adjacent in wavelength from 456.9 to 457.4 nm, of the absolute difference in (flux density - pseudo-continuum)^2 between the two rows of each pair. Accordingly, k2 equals 0.110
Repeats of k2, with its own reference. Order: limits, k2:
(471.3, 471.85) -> 0.366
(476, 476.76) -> 0.064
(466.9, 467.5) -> 0.067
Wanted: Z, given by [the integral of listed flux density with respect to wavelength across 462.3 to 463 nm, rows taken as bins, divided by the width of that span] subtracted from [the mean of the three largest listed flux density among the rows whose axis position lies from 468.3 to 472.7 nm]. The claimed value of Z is -0.52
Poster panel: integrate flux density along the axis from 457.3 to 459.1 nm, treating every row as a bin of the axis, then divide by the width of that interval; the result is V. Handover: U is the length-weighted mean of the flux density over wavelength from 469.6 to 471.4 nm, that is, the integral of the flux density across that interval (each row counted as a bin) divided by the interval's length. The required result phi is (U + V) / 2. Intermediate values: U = 6.1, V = 6.1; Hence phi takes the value 6.13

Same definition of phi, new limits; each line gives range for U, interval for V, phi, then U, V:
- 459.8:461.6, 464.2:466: 6.11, 6.5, 5.7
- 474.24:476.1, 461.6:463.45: 7.06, 6.8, 7.3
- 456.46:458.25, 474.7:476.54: 6.54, 6.3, 6.7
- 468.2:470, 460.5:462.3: 6.54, 6.4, 6.7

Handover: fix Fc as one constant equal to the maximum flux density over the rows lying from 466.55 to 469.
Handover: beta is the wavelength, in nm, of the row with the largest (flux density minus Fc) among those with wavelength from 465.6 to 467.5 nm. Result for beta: 466.069 nm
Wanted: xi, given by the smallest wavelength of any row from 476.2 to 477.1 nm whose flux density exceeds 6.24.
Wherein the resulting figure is 476.816 nm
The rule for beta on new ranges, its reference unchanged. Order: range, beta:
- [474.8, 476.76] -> 475.390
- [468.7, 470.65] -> 469.624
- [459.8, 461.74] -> 461.265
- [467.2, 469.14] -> 468.652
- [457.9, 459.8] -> 459.463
